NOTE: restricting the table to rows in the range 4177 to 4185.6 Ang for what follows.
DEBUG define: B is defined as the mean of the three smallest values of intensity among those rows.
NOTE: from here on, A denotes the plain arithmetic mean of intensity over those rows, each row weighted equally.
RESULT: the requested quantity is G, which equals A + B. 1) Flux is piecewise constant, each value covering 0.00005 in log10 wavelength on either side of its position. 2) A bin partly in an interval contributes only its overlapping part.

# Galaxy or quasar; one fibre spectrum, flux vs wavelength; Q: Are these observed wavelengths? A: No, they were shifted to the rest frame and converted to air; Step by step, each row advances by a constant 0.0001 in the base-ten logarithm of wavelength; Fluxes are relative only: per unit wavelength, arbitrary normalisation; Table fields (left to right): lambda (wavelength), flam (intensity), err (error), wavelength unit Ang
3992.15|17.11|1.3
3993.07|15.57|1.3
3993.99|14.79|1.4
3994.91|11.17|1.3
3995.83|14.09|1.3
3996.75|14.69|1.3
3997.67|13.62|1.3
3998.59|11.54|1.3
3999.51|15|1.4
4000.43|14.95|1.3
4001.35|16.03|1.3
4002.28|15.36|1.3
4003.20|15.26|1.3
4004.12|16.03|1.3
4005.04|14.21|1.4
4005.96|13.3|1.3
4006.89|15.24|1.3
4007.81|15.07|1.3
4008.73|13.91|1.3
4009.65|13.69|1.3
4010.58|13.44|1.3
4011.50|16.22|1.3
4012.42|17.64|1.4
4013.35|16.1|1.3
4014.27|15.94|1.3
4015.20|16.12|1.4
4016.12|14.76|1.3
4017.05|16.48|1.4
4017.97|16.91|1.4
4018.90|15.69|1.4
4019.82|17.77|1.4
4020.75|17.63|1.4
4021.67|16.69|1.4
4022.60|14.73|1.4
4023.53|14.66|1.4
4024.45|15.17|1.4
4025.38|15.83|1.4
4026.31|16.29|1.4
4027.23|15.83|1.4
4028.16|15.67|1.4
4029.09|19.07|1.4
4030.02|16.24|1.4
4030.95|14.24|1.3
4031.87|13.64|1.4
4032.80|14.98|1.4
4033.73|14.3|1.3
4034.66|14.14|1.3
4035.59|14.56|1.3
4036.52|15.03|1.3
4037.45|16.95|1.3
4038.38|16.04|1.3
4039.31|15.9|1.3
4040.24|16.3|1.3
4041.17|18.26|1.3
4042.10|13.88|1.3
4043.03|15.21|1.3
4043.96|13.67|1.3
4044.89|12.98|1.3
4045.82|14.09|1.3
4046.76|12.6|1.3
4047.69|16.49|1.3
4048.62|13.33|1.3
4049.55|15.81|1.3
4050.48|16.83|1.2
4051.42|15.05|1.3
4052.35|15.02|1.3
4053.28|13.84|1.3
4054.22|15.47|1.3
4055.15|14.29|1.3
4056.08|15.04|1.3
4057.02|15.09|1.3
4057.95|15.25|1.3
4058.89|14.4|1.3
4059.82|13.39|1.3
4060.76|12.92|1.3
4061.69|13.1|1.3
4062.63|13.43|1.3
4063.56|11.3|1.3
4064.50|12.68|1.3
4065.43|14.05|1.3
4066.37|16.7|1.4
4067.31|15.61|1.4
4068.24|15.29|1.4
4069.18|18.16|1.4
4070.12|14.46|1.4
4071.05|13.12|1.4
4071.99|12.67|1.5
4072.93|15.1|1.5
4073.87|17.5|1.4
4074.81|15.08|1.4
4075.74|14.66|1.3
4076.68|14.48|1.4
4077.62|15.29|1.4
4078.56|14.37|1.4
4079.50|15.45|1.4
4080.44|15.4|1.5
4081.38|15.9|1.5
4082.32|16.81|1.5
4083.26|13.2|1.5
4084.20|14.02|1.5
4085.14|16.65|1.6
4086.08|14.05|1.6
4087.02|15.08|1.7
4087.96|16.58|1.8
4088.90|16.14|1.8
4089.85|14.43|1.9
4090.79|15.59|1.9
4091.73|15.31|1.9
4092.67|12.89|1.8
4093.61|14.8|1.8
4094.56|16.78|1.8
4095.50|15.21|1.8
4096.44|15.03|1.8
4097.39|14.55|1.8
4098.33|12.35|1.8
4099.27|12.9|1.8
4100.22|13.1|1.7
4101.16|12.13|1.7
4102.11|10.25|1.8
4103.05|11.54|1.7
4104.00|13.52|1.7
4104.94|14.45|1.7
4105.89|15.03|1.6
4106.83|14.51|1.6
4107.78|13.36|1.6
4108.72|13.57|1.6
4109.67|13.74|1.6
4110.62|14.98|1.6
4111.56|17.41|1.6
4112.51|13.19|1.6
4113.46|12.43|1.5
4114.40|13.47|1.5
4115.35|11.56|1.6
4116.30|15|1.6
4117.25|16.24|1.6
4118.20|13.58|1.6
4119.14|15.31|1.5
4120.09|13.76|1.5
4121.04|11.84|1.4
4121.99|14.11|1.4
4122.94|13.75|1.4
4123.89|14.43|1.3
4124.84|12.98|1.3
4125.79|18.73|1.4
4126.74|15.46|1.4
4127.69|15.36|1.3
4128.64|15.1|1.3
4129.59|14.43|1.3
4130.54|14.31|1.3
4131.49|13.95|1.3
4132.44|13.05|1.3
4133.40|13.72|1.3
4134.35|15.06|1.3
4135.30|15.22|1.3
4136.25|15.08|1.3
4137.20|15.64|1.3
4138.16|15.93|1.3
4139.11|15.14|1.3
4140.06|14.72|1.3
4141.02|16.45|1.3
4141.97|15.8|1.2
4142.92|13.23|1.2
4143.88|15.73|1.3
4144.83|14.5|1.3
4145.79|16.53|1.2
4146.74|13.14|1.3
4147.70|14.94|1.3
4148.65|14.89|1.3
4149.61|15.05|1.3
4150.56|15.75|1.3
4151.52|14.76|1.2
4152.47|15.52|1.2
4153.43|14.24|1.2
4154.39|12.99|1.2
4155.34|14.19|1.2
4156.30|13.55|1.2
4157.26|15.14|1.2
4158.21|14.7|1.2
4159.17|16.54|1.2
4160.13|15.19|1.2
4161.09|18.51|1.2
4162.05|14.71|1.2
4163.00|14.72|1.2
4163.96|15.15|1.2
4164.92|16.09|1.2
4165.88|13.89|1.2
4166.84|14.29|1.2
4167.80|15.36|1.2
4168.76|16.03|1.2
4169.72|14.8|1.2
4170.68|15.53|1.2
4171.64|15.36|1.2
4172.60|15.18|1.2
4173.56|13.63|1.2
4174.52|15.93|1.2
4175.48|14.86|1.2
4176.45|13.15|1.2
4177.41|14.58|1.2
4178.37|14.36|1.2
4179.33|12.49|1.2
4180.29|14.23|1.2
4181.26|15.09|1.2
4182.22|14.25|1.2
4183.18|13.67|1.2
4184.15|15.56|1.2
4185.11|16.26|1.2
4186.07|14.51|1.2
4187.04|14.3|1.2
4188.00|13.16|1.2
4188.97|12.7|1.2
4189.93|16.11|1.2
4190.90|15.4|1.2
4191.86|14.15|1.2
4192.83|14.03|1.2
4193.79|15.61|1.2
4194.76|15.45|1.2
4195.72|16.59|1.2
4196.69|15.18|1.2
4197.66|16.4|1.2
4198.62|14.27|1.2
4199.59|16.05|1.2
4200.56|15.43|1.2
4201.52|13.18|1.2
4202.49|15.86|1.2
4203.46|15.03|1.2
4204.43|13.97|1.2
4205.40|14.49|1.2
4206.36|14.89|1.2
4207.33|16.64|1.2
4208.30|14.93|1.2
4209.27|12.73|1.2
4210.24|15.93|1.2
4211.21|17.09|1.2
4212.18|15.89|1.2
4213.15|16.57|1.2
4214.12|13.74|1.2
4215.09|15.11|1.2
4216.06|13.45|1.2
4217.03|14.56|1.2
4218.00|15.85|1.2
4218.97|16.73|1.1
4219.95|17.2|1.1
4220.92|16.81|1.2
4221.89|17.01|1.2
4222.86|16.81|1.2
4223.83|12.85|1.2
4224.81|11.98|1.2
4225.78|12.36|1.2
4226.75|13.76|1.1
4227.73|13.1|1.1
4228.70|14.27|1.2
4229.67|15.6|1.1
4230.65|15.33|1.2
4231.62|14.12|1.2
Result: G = 28.0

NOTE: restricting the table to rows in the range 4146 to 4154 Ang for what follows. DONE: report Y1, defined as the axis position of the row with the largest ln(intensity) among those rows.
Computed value 4150.56 Ang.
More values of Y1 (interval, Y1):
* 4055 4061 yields 4057.95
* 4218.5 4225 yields 4219.95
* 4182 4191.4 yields 4185.11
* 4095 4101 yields 4095.50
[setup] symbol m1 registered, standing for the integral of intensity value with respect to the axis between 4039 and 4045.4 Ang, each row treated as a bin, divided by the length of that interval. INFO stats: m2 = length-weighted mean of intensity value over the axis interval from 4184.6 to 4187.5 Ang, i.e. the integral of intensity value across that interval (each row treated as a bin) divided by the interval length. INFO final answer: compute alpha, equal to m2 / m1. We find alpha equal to 0.99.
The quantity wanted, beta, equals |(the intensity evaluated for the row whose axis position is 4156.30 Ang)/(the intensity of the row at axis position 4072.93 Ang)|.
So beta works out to 0.90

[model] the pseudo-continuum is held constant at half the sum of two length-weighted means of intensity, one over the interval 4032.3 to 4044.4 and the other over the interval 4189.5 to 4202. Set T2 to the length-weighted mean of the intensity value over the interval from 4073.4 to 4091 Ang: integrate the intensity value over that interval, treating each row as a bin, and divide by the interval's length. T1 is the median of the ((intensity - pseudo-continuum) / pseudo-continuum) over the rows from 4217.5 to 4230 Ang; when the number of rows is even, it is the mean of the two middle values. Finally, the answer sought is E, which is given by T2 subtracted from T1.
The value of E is -15.3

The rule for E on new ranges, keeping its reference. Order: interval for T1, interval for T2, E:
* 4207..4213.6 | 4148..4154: -15.0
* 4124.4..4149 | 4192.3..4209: -15.2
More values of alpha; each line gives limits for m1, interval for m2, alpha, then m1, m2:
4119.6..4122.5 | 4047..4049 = 1.11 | 13.2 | 14.75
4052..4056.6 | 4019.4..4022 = 1.18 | 14.7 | 17.40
